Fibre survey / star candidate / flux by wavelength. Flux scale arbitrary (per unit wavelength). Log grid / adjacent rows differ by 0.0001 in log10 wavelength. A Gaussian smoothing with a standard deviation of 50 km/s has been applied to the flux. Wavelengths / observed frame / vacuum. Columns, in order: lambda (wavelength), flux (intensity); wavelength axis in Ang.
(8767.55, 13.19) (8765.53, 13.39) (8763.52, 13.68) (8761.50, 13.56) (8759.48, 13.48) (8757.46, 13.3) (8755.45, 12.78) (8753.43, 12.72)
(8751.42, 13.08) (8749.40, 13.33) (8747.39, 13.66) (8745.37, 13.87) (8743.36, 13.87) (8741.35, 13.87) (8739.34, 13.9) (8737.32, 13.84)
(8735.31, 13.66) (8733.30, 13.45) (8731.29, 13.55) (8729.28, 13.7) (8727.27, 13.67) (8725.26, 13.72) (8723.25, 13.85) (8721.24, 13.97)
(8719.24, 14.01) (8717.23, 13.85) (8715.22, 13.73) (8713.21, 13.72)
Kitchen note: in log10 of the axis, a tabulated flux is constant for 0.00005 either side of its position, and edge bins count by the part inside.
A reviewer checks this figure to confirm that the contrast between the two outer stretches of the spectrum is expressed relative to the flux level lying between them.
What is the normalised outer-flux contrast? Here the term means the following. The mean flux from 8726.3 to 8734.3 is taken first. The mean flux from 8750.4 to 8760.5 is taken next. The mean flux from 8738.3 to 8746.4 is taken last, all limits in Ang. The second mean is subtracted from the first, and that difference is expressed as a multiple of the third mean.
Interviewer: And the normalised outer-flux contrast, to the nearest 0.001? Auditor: 0.038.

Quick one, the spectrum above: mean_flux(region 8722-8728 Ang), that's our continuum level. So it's 13.75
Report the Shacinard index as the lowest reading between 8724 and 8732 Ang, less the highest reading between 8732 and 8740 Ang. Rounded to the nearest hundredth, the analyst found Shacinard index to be -0.35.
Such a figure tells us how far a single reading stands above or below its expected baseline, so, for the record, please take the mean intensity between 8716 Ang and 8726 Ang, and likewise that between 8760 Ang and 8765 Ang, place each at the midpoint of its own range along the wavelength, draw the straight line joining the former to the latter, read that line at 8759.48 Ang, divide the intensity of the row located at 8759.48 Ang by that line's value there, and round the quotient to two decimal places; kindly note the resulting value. 0.99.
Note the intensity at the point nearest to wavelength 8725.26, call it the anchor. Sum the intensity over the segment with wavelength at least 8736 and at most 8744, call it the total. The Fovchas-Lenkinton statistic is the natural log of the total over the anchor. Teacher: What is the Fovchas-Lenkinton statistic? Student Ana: 1.40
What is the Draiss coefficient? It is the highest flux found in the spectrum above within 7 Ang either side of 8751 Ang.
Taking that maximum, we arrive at 13.87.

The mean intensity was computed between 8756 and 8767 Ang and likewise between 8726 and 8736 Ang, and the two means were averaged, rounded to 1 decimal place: 13.5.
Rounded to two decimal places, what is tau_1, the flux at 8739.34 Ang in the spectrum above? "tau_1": 13.90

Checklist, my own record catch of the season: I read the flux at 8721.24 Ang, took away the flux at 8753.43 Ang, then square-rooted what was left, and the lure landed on 1.12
